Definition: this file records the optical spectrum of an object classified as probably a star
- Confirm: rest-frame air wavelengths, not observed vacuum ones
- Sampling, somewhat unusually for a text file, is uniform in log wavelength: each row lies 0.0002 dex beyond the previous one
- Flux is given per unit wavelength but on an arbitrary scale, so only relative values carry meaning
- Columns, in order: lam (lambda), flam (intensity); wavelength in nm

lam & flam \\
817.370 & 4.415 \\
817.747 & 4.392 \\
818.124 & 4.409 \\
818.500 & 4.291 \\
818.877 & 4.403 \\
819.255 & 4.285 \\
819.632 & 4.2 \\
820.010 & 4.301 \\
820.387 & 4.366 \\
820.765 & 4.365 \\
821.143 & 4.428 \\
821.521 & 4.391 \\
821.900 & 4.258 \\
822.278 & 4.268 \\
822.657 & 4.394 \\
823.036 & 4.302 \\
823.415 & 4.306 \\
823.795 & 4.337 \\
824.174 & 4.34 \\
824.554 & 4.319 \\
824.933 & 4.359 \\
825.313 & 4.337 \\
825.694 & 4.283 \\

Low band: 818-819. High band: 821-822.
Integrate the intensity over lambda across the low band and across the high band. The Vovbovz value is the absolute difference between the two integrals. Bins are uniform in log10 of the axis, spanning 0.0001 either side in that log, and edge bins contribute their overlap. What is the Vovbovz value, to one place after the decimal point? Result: 0.0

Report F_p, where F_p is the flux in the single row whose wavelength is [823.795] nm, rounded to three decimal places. 4.337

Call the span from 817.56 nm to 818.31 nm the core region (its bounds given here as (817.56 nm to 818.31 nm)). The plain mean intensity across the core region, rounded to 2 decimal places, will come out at 4.40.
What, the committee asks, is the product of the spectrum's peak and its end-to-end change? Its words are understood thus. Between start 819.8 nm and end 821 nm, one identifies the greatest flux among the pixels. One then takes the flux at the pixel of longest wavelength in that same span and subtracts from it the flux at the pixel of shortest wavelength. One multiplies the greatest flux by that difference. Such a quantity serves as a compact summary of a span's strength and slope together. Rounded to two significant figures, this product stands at 0.28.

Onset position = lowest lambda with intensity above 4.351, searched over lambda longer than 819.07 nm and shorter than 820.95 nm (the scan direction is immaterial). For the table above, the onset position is 820.387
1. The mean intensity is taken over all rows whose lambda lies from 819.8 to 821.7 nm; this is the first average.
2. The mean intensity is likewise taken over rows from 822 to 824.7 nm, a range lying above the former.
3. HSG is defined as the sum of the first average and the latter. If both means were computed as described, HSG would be 8.69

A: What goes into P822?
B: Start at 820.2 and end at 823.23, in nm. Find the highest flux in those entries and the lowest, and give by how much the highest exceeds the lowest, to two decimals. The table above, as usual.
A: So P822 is 0.17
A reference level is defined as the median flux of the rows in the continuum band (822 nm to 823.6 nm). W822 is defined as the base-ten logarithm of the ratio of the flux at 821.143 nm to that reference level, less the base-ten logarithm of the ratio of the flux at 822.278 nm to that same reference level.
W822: 0.016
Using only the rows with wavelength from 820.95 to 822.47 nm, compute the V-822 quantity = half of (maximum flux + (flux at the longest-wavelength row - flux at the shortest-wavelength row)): 2.13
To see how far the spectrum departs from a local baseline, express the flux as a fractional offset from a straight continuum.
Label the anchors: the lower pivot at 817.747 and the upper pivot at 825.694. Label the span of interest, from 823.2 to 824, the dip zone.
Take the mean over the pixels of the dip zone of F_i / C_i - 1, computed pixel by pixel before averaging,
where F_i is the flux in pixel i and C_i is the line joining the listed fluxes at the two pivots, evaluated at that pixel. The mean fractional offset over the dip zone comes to 0.002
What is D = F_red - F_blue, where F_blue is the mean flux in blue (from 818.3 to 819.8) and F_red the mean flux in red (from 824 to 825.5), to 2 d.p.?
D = 0.04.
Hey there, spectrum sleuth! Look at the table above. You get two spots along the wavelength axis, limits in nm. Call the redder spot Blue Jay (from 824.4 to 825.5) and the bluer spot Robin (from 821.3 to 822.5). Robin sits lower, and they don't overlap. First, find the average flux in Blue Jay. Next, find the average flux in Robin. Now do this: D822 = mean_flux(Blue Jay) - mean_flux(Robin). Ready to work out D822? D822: 0.03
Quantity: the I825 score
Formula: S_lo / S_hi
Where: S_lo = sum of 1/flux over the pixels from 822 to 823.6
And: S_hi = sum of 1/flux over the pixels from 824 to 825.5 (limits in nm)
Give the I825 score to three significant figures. 1.01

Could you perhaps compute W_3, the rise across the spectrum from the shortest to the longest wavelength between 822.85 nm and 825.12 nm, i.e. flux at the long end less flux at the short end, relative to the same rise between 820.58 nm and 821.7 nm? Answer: 2.2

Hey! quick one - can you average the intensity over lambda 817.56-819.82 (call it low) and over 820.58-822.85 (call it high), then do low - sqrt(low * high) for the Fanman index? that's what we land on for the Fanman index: -0.010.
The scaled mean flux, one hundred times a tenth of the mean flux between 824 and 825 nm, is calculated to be 43.39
